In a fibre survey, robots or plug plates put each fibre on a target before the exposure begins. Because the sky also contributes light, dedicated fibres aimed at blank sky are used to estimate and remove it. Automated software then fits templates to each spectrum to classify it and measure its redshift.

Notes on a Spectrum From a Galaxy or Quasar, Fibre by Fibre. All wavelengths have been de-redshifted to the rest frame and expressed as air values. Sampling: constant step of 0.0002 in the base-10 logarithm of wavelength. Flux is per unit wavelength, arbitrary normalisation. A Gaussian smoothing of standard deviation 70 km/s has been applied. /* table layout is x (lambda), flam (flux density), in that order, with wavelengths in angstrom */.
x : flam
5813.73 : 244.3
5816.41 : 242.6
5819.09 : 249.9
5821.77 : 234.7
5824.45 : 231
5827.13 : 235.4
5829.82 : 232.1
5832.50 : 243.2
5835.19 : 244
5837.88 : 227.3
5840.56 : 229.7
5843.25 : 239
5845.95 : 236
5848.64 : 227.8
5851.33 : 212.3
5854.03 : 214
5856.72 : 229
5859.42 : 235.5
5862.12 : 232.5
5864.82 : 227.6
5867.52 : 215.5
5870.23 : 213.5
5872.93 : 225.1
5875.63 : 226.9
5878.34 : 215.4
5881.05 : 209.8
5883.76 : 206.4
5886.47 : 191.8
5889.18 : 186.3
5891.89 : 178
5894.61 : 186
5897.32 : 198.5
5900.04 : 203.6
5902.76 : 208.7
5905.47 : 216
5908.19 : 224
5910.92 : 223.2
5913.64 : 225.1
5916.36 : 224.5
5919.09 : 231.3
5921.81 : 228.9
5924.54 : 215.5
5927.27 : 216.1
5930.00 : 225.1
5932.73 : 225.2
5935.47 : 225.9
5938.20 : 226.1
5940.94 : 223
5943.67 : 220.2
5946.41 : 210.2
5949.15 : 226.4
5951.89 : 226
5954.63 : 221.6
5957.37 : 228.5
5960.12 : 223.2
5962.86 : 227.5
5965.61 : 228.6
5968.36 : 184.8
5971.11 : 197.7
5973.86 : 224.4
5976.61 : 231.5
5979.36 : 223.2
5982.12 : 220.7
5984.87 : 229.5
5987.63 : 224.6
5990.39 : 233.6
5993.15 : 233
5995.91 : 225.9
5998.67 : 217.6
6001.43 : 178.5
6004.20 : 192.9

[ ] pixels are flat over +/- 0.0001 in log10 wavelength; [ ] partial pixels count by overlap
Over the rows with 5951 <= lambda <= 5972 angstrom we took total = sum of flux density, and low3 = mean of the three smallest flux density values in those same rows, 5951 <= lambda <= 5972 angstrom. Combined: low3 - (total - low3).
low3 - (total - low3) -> -1335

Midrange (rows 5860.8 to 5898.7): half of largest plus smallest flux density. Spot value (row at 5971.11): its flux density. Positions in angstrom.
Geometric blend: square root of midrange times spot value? 201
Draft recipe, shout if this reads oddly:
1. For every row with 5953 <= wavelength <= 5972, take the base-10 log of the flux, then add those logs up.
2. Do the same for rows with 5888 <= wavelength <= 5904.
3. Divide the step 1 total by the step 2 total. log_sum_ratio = 1.2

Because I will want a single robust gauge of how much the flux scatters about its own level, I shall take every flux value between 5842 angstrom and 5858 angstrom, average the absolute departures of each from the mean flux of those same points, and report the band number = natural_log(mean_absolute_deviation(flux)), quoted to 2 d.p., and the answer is 2.17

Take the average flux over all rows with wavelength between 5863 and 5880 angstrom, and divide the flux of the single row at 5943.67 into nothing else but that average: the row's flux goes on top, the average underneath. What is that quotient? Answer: 1.00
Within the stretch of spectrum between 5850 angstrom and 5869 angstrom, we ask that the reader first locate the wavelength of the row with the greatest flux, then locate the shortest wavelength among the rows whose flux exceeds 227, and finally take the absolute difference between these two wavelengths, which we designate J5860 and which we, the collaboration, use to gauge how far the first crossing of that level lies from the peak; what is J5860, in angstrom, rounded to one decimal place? 2.7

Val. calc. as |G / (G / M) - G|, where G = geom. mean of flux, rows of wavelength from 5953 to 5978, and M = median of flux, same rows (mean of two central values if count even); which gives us 6.3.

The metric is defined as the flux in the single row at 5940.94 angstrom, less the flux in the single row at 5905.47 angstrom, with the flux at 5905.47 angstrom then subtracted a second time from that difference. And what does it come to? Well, -209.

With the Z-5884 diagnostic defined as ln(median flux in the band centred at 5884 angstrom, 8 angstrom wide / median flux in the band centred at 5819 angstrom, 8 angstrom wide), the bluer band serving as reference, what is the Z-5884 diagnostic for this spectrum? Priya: -0.16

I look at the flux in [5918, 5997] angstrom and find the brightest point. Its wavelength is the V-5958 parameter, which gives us 5990.39 angstrom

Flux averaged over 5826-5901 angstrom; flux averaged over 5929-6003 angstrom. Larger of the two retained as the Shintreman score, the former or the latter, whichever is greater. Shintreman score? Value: 221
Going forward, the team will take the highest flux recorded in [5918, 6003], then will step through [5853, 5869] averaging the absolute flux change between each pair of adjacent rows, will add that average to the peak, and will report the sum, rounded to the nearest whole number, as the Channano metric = 242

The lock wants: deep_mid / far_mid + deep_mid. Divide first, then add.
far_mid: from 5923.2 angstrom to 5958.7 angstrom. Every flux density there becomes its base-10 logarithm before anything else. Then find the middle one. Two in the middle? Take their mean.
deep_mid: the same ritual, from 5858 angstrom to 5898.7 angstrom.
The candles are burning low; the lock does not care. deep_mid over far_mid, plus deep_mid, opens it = 3.32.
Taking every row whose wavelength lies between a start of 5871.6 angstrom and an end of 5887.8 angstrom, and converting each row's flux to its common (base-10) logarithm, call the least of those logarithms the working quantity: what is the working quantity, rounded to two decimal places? 2.28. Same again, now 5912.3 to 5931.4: 2.33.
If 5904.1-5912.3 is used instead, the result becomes 2.33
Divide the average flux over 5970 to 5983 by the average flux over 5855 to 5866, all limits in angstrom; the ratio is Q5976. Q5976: 0.95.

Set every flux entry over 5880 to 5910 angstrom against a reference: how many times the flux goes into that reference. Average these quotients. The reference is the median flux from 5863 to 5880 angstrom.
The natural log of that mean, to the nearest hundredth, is 0.10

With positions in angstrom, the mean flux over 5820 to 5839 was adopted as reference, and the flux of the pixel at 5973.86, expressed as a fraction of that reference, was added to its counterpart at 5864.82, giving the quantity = 1.92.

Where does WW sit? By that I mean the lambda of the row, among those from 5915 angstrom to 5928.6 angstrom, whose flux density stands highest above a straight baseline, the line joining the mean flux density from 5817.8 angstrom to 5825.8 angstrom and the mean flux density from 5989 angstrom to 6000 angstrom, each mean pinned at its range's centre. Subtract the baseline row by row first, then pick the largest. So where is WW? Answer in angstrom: 5919.09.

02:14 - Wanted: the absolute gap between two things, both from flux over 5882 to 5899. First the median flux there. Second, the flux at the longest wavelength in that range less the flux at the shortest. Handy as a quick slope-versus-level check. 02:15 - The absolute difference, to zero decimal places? 197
